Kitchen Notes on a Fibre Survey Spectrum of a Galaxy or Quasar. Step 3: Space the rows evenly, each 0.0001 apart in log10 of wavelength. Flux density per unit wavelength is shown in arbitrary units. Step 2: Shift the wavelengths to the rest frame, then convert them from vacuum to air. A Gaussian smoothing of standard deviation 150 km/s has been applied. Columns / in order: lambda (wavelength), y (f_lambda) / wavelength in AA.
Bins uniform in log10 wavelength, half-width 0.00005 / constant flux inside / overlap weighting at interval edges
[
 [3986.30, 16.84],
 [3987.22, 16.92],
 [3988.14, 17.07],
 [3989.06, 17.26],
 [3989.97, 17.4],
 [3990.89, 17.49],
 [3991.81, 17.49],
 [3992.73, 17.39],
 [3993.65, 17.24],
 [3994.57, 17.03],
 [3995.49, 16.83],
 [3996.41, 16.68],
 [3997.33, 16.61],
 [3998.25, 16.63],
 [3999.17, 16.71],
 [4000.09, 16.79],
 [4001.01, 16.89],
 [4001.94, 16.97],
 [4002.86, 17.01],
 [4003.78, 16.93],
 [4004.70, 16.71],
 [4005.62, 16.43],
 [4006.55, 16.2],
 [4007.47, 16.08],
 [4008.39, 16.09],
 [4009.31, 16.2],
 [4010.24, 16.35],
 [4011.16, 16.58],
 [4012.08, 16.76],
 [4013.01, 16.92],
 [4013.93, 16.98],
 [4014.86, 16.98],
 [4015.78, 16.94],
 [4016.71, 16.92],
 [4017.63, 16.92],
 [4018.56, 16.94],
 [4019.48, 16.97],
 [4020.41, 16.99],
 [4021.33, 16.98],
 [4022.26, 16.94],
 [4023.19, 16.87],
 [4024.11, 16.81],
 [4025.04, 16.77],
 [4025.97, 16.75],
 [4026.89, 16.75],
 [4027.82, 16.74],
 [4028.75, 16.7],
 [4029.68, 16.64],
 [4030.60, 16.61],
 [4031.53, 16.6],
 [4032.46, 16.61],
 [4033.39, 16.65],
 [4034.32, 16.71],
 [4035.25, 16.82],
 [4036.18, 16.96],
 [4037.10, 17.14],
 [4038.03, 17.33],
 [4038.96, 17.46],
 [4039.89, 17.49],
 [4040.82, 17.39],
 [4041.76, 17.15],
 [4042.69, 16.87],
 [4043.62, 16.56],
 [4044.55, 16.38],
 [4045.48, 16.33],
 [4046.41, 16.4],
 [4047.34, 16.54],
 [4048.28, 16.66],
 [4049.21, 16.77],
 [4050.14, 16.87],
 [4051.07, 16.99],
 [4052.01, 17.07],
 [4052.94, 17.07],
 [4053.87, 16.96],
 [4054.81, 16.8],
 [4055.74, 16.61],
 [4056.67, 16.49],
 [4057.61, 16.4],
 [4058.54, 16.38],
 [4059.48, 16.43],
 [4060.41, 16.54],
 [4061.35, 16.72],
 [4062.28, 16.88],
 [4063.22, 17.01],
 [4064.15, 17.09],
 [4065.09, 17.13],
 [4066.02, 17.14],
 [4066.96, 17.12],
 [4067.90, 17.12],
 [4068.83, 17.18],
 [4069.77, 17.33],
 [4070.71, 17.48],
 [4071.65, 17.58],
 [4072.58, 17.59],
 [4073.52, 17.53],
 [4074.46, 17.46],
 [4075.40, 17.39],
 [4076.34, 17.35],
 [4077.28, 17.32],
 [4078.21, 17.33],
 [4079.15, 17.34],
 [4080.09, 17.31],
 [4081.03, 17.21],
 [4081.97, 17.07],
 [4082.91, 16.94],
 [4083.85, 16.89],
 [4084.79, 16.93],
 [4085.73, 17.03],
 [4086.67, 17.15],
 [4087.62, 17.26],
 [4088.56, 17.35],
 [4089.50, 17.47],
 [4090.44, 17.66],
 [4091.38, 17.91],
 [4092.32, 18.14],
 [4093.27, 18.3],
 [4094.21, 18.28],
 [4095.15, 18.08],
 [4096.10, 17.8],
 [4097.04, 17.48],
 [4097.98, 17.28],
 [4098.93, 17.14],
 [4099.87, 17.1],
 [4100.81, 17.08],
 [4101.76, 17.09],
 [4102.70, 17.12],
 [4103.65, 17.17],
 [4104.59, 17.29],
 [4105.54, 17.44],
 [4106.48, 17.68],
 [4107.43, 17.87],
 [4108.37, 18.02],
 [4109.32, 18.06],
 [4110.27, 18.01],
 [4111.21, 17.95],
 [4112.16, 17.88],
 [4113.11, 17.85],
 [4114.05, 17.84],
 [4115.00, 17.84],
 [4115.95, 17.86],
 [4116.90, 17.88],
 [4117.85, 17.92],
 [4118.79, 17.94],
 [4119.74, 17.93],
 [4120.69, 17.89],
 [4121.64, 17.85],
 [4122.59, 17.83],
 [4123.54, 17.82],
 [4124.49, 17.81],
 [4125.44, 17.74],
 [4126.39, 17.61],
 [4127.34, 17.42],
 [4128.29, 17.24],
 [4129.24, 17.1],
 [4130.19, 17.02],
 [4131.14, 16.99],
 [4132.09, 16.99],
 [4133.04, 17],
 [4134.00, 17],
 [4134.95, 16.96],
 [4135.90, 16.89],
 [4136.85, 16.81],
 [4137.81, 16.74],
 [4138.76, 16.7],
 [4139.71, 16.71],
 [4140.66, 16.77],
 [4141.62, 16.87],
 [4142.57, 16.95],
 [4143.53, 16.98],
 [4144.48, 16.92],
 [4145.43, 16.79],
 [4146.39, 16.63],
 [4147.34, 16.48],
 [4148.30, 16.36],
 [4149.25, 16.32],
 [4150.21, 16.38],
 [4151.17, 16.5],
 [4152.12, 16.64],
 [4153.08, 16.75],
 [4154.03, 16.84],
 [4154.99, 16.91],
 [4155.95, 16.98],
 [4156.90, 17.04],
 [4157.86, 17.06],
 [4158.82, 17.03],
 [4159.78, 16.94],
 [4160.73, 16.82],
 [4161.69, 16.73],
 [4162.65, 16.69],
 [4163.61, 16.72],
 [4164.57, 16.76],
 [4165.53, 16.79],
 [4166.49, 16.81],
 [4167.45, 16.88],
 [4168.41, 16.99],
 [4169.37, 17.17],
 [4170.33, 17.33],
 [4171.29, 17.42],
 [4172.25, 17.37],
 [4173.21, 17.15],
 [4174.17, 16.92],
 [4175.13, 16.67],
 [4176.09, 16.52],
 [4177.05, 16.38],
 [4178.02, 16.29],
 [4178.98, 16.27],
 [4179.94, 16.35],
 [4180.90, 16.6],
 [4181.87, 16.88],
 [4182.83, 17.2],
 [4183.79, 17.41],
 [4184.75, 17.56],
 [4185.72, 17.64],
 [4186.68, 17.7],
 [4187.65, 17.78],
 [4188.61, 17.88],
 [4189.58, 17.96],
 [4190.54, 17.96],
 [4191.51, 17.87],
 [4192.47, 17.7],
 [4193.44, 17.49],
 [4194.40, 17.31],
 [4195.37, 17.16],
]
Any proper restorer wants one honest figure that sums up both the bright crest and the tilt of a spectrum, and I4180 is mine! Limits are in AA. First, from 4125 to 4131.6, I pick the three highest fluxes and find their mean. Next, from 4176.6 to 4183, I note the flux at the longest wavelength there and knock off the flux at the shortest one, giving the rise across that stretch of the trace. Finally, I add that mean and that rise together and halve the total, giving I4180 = 9.2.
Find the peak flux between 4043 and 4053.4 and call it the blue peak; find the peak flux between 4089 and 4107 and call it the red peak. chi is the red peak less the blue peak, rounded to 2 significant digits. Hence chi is 1.2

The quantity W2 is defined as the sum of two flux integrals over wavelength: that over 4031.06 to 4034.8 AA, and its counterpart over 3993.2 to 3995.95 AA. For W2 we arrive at 109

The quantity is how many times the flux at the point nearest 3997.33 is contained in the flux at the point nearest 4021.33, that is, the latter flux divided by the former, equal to 1.02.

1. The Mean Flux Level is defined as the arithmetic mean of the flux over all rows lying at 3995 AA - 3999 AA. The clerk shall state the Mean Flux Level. 16.7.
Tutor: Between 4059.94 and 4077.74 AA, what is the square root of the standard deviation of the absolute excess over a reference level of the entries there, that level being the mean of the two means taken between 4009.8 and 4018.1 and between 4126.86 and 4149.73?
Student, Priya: 0.46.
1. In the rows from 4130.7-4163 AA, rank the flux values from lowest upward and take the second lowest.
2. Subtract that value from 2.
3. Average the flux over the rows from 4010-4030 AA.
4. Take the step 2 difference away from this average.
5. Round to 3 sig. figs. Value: 31.2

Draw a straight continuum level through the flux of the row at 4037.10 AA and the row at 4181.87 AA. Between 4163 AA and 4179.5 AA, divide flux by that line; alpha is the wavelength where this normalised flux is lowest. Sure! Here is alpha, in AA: 4178.98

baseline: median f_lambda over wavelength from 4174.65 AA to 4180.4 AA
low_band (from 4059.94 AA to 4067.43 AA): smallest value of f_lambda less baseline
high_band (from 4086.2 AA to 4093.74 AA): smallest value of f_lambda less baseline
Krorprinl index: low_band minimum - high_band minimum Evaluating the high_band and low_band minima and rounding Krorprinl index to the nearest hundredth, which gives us -0.61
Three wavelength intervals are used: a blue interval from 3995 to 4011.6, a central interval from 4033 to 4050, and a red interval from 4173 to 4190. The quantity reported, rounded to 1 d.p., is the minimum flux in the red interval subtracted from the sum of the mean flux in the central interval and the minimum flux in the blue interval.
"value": 16.7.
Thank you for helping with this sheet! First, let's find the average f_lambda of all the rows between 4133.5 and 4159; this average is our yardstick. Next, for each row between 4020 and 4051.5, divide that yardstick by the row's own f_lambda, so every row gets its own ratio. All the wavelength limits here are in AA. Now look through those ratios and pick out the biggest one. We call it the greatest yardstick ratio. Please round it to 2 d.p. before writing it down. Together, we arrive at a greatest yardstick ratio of 1.03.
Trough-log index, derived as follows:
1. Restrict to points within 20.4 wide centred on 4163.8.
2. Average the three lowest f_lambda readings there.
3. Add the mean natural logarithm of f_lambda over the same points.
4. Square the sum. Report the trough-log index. 382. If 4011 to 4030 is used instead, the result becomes 379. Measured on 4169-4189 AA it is 366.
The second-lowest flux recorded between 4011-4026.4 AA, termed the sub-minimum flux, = 16.75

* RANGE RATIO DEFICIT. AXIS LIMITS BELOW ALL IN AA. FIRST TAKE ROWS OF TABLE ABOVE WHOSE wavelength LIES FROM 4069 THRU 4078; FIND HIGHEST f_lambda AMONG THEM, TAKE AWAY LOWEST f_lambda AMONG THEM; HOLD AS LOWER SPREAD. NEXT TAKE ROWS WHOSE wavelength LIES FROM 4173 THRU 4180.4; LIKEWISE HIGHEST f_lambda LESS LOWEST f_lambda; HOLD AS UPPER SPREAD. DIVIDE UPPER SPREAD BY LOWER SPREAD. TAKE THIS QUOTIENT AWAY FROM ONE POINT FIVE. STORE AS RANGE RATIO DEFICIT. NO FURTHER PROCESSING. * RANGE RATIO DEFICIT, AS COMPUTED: -1.8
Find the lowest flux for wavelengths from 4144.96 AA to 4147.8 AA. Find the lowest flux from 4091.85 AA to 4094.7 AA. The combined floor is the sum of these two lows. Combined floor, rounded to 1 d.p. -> 34.6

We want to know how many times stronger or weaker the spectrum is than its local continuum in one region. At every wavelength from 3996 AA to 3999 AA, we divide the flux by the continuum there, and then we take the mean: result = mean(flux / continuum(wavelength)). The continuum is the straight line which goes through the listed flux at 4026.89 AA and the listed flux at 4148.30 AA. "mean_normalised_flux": 0.99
